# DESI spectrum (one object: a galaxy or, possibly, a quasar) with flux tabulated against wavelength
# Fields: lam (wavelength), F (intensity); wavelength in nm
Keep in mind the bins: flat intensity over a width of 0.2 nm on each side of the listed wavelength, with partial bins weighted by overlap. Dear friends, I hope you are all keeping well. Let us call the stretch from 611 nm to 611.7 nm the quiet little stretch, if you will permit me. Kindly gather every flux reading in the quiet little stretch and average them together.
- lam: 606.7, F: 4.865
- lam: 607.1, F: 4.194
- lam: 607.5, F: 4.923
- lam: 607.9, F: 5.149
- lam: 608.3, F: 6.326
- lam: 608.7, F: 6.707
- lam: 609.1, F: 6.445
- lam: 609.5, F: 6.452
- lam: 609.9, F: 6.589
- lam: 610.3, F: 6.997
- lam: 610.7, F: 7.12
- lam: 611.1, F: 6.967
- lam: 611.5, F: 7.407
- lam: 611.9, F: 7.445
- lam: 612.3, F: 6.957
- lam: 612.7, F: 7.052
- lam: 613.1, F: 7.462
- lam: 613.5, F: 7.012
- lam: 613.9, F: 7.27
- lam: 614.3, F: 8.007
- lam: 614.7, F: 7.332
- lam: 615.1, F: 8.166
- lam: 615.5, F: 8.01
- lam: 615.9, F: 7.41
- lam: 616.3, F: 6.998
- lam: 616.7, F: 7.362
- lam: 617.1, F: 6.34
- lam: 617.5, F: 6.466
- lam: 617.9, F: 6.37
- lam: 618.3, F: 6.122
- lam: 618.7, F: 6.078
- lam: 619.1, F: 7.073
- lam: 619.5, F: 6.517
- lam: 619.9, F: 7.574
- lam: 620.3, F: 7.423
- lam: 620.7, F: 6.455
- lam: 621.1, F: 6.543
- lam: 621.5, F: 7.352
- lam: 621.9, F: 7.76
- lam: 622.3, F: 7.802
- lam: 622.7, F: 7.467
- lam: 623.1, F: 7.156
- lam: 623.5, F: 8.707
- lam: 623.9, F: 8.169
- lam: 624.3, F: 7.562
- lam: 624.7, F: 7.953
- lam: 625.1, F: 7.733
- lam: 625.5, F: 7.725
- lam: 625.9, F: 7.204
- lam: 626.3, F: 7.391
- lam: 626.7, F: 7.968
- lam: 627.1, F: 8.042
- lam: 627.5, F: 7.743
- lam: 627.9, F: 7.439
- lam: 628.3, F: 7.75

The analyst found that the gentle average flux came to 7.2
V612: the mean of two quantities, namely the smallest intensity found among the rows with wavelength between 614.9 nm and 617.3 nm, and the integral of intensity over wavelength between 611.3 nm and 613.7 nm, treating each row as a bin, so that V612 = 11.8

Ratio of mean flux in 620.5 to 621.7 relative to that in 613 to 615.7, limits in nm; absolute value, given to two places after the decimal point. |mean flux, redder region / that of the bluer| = 0.89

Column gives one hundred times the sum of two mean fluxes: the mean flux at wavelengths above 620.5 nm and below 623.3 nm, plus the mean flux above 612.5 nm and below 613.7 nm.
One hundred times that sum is 1439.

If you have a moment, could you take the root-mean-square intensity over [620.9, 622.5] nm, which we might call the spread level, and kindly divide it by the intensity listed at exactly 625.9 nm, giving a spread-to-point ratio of 1.02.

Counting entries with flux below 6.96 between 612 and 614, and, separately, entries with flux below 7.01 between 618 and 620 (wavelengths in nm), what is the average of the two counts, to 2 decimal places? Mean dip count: 2.00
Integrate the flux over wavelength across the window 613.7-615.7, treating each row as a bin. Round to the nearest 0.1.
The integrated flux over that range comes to 15.5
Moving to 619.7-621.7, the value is 14.1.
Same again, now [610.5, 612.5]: 14.4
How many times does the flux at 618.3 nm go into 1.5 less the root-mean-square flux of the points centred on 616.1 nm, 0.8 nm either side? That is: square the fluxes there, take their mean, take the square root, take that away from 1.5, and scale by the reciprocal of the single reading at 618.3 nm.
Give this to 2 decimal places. -0.97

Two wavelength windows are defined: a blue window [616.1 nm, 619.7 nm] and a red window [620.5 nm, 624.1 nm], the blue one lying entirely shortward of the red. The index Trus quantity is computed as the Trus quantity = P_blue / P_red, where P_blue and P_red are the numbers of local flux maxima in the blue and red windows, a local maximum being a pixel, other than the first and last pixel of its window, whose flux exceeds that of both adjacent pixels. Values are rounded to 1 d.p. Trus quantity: 1.5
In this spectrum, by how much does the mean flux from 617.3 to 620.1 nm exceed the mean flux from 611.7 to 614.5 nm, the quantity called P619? -0.7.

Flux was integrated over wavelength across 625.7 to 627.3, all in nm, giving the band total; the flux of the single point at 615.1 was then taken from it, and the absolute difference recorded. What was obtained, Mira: 4.1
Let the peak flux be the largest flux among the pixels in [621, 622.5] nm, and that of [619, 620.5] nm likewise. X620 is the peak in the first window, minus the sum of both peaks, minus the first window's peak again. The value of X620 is -15.4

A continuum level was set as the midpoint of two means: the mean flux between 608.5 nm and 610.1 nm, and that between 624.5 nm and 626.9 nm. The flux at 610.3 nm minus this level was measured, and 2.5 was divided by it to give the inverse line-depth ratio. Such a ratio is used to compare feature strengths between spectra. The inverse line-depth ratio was -23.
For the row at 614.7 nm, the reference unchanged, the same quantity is 11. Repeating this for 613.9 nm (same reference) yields 15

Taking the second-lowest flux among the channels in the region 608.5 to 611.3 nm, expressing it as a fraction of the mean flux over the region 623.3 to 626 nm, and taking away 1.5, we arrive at -0.68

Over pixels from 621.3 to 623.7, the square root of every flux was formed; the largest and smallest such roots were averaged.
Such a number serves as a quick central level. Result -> 2.81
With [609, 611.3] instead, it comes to 2.60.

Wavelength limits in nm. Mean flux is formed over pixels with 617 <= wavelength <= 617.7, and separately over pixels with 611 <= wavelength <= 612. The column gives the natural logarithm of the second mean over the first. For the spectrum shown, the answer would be 0.13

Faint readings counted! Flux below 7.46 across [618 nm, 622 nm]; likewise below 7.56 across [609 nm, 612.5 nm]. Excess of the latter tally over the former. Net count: 1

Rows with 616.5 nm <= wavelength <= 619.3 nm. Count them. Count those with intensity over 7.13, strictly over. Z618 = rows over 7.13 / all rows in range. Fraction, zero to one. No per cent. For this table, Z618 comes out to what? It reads 0.14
